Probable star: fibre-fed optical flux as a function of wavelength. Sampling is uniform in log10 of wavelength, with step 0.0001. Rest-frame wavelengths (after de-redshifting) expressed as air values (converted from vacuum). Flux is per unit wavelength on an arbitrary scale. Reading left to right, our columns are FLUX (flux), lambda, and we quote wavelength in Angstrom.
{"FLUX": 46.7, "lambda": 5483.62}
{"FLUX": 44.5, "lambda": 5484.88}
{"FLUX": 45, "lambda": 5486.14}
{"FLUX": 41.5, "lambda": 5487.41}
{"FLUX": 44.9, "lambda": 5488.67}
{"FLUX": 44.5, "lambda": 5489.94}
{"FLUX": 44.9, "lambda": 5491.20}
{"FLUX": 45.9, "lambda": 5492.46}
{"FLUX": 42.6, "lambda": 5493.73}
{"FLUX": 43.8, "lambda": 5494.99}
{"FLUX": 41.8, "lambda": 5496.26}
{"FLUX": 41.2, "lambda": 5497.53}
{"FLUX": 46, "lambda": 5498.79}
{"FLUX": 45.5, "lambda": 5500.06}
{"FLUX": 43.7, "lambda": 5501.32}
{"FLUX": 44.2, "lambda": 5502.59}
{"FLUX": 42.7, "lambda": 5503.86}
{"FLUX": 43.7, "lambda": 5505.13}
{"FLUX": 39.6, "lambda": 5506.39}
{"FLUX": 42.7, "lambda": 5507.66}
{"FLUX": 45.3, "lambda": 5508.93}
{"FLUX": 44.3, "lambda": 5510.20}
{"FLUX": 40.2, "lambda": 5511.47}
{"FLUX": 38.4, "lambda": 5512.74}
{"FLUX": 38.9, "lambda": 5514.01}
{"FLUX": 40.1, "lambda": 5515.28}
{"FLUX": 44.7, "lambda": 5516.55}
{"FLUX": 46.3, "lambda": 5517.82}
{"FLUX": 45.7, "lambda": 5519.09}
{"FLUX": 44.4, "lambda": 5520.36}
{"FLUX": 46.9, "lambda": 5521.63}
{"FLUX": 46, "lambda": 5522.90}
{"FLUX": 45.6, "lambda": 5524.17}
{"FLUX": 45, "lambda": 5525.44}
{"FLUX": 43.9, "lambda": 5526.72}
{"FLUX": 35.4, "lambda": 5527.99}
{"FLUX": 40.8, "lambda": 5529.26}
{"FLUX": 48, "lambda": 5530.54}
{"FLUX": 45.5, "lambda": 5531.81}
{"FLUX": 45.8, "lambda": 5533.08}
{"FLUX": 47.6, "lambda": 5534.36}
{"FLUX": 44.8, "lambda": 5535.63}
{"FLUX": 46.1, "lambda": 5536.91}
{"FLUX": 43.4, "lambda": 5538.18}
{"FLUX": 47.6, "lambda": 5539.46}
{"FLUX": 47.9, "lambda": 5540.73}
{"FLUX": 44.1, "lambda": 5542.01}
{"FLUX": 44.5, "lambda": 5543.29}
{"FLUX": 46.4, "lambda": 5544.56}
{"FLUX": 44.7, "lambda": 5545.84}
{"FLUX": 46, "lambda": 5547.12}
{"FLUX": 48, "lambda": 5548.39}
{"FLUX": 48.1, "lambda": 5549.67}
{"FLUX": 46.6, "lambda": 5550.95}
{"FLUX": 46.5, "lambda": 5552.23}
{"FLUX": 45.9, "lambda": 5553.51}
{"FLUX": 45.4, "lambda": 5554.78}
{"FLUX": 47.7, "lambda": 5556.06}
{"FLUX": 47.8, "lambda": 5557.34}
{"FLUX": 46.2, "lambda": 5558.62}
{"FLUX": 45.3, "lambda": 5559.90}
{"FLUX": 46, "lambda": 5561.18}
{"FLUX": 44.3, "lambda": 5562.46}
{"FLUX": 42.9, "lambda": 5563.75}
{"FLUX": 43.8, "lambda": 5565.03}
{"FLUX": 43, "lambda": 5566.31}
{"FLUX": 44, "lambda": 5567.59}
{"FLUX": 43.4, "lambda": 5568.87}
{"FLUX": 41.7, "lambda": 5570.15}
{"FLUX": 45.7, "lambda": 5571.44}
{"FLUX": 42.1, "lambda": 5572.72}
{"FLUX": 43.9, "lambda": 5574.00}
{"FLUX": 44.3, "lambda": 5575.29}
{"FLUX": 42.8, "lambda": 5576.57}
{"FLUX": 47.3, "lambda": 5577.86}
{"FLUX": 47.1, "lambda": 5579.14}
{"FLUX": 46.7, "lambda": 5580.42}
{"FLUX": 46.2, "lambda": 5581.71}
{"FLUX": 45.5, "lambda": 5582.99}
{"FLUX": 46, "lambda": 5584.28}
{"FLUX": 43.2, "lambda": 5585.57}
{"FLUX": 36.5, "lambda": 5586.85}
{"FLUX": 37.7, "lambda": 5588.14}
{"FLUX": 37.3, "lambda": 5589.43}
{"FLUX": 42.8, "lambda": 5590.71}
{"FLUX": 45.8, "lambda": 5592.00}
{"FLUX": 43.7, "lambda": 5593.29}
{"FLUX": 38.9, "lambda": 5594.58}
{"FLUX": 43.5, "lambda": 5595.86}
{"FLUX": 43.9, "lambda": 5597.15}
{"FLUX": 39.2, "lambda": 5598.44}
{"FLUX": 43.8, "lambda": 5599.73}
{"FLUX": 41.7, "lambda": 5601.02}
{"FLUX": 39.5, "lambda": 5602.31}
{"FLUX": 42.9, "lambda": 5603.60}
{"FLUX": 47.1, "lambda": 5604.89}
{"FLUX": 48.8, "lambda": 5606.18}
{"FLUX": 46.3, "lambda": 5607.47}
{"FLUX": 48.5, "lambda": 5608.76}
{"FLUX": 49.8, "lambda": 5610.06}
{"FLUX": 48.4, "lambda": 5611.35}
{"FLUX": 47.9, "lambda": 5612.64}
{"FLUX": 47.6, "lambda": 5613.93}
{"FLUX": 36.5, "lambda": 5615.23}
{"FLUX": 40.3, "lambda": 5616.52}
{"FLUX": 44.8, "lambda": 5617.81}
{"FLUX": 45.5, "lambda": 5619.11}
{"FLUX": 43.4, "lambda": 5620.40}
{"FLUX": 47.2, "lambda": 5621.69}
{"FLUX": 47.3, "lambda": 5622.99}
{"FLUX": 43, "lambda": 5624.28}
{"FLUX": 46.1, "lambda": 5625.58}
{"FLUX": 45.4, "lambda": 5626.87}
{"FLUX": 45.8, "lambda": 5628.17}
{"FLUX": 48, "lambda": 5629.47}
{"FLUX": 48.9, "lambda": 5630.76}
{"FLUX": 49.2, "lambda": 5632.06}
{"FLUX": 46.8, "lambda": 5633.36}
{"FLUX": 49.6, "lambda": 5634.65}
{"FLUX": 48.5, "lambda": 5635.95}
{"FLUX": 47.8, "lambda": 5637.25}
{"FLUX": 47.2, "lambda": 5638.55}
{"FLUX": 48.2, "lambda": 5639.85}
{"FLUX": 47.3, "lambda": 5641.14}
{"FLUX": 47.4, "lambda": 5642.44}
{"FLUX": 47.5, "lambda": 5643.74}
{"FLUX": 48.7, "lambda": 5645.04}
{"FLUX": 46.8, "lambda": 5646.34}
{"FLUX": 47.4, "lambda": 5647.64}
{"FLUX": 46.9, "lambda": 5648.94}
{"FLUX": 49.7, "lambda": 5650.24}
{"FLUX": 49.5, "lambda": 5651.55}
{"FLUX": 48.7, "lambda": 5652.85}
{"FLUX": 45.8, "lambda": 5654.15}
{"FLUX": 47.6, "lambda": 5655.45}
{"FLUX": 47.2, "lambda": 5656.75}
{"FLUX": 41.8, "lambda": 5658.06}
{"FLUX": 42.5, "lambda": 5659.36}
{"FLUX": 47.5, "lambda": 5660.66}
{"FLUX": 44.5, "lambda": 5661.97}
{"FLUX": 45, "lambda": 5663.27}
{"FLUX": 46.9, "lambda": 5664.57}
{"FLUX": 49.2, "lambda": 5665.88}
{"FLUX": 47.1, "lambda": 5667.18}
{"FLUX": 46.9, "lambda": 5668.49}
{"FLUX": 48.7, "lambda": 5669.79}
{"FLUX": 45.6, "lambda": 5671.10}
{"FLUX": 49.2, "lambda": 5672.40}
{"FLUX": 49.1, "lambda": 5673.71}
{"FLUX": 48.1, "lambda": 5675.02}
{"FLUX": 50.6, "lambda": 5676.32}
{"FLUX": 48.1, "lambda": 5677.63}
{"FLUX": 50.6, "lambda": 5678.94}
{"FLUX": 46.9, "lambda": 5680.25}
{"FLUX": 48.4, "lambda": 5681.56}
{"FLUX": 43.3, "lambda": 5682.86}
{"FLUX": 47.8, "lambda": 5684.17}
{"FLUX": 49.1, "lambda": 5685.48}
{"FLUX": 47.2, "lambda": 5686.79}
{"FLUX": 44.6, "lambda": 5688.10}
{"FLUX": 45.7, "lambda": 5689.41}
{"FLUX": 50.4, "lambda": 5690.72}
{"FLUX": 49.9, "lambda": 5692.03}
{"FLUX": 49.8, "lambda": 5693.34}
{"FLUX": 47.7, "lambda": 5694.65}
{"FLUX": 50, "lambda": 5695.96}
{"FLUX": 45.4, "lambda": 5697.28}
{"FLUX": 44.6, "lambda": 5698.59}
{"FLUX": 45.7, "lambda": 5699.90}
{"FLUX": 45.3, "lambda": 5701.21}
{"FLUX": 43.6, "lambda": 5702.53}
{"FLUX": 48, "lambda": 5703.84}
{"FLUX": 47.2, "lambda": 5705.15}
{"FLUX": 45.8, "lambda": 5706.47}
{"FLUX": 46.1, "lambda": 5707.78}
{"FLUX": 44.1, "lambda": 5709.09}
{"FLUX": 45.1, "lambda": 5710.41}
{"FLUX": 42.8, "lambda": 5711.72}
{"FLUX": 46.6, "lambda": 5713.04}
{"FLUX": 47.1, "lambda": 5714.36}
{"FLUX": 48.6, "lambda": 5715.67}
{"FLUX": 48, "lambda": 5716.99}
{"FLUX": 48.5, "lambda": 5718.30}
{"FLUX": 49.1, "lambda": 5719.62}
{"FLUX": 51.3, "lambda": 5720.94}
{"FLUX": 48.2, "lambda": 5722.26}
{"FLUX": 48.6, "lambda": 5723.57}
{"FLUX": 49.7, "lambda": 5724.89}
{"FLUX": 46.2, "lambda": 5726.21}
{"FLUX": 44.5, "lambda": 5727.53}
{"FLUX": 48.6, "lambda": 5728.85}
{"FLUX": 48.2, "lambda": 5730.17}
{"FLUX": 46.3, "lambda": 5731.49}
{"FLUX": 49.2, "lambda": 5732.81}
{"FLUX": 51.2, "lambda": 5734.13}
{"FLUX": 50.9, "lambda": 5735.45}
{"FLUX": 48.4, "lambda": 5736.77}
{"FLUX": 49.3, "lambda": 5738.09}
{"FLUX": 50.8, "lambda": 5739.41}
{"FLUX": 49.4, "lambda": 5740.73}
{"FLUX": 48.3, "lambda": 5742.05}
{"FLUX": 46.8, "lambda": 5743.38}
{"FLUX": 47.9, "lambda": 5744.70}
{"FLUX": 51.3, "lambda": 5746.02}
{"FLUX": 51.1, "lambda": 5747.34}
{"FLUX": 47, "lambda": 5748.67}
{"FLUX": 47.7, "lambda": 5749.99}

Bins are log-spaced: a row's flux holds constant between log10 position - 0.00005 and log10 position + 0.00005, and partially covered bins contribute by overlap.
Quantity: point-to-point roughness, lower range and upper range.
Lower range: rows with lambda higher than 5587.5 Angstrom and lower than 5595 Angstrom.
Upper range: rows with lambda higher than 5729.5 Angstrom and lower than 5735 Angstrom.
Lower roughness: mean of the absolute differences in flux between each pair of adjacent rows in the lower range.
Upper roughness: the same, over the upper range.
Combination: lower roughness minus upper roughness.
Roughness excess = 0.9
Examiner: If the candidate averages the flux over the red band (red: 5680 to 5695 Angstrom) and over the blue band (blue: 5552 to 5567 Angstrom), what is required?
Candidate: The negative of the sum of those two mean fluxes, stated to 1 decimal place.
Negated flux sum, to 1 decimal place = -93.0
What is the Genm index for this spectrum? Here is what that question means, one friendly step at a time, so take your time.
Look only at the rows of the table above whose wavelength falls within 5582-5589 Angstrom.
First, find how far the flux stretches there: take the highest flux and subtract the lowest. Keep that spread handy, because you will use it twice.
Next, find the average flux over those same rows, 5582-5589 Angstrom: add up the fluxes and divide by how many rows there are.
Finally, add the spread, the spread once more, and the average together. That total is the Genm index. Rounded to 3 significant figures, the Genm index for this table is 60.8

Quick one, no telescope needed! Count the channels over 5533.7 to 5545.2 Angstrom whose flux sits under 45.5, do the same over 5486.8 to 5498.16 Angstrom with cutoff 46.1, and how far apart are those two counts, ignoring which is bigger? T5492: 5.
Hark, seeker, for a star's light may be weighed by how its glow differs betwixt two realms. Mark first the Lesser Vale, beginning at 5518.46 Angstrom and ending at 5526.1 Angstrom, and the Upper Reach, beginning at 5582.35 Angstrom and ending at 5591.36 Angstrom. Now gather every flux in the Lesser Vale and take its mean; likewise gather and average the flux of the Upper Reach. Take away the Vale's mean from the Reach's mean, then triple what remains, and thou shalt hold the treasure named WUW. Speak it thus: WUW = -13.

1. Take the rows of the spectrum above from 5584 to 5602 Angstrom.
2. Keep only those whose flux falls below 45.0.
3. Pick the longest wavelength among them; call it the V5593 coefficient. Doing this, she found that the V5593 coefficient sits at 5601.02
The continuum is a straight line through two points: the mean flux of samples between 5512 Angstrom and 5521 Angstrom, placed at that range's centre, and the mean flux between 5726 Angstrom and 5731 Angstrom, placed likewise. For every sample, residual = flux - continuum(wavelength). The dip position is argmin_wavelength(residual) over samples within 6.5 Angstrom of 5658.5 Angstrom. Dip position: 5658.06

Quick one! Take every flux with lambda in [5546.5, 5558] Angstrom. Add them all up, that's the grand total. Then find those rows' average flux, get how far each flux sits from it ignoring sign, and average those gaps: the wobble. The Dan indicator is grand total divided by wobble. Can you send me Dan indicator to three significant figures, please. 470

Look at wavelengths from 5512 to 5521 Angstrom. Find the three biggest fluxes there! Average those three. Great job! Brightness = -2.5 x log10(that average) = -4.15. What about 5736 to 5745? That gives -4.24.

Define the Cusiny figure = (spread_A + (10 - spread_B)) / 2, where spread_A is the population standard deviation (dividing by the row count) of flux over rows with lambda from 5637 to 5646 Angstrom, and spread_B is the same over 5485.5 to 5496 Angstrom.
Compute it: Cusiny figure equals 4.6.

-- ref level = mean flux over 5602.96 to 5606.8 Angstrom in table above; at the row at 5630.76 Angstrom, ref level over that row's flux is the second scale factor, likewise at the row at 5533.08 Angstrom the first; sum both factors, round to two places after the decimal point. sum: 1.96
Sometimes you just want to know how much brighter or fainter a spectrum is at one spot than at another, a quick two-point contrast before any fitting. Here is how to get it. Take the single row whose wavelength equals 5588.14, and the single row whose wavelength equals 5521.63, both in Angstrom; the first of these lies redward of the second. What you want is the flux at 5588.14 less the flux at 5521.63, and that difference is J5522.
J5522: -9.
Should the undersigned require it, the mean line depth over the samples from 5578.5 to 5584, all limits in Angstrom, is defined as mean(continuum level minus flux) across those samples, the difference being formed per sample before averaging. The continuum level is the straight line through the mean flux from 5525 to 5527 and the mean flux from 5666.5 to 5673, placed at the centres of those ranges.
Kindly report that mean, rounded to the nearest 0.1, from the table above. -0.8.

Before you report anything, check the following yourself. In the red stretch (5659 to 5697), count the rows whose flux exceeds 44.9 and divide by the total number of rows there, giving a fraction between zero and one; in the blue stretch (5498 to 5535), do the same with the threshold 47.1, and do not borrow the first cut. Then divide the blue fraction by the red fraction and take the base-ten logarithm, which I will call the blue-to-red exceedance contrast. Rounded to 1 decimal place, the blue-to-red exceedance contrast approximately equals -1.1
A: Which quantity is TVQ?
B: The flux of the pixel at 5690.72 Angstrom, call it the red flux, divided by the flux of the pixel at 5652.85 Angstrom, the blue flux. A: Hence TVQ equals 1.03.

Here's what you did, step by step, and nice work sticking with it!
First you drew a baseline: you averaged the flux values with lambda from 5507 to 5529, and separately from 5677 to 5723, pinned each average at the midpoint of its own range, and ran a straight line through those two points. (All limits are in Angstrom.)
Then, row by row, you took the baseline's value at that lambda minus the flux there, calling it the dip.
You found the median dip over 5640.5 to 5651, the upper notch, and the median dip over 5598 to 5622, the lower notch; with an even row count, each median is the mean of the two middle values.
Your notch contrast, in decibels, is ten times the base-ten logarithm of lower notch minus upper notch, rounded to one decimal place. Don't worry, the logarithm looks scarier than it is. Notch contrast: 1.3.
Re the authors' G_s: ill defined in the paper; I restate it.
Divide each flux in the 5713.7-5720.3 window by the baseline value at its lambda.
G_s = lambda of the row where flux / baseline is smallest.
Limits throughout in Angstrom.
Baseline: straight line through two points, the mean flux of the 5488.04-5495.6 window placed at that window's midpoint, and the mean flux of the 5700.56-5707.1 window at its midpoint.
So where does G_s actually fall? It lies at 5714.36 Angstrom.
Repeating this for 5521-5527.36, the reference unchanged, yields 5526.72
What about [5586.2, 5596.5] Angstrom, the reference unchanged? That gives 5586.85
